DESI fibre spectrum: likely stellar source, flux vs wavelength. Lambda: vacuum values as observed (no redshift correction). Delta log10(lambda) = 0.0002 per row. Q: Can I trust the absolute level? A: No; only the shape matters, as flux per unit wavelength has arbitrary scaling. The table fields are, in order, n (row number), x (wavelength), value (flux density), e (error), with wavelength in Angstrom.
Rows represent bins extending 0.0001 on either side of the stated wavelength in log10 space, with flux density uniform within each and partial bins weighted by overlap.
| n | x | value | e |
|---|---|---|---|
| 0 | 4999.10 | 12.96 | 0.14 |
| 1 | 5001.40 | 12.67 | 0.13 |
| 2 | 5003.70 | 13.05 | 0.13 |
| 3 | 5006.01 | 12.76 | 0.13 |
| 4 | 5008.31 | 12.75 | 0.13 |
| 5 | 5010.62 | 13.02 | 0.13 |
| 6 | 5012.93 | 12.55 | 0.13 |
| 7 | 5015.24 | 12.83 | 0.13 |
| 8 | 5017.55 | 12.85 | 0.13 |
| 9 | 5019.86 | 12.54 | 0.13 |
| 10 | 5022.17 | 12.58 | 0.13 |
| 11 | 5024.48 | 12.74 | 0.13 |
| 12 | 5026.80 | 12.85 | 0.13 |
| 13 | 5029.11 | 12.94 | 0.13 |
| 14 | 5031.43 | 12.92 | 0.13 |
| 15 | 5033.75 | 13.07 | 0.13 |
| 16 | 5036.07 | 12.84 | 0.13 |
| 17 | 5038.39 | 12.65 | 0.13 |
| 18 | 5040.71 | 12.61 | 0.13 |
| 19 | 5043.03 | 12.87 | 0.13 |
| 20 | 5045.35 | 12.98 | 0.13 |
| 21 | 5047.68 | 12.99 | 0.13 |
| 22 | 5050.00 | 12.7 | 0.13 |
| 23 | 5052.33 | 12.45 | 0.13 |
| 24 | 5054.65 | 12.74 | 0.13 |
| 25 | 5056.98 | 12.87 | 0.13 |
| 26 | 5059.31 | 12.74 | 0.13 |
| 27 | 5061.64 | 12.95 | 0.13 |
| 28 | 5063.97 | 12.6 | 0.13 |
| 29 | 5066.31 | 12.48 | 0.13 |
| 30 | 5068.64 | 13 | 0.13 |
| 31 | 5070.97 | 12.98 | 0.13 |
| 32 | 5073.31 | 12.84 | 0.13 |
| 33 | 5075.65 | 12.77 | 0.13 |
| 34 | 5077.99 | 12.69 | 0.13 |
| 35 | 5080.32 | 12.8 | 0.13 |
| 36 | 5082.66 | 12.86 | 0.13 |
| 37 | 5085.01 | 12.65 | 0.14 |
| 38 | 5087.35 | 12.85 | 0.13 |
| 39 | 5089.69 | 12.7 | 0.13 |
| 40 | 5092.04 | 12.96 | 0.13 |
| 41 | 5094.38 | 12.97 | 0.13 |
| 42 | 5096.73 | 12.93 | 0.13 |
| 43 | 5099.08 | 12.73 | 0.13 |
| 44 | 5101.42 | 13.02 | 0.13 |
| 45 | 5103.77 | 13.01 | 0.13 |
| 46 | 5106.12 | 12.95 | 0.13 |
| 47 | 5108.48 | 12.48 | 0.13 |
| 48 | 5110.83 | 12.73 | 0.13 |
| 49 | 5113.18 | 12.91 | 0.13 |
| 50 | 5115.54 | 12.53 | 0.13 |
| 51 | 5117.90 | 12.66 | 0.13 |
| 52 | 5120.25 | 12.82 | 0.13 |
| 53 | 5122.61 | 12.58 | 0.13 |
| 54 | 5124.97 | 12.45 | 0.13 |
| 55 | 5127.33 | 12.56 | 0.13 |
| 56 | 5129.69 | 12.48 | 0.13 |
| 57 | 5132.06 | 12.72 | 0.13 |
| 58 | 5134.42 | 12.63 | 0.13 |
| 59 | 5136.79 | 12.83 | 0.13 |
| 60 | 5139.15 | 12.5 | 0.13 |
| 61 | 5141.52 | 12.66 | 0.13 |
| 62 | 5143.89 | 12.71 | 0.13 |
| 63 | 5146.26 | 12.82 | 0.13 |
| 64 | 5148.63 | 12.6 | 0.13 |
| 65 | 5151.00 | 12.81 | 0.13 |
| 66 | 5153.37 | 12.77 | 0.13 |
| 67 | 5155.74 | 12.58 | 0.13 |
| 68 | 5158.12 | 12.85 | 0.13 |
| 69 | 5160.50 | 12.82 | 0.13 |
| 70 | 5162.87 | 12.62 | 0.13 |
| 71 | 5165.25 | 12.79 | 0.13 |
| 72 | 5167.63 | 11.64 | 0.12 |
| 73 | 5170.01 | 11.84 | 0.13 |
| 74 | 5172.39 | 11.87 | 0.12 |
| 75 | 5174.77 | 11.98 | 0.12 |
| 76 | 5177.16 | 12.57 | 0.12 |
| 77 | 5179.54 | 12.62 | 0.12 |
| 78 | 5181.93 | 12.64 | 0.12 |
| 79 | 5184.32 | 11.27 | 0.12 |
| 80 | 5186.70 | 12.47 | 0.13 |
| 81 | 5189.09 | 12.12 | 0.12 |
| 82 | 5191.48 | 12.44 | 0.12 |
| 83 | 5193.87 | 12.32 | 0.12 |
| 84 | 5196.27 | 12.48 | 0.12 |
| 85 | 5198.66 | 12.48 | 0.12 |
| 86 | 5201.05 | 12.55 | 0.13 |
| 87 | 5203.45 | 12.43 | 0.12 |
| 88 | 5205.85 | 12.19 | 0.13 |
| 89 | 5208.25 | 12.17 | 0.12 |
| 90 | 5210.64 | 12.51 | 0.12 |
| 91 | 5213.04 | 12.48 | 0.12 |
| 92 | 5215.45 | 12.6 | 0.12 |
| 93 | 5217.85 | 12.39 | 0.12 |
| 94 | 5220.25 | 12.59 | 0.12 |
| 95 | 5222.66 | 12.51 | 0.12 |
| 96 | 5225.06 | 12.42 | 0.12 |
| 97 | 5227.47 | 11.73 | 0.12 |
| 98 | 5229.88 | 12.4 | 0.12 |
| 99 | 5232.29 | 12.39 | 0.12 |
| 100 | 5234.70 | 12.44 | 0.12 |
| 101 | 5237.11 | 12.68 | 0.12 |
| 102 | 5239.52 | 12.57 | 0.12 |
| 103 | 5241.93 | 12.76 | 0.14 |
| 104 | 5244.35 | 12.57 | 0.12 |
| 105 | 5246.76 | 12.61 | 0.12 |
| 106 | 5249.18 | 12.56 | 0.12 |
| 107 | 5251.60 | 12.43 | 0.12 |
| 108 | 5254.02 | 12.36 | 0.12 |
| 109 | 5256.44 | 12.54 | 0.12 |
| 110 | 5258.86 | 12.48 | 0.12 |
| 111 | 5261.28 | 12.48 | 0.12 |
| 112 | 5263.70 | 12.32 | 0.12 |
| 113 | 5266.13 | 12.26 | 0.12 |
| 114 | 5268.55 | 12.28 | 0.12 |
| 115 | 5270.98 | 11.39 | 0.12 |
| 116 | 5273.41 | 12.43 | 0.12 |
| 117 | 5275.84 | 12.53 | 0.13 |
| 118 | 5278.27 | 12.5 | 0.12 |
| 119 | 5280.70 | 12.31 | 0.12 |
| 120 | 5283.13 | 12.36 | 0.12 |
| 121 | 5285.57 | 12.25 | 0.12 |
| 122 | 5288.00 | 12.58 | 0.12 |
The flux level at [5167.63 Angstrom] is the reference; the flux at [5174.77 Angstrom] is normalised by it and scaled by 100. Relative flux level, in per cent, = 103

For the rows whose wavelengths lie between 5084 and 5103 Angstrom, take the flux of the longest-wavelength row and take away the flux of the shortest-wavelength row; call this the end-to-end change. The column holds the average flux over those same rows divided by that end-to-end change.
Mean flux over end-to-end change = 35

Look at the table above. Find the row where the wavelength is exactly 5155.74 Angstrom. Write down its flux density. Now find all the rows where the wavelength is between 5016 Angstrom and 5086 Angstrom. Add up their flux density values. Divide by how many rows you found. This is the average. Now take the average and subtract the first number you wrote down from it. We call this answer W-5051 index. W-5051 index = 0.21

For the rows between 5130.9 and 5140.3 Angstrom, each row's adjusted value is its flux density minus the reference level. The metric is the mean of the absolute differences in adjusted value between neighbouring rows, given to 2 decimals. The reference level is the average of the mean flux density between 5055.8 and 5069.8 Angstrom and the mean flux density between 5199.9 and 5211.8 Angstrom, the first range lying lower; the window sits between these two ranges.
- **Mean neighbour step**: 0.21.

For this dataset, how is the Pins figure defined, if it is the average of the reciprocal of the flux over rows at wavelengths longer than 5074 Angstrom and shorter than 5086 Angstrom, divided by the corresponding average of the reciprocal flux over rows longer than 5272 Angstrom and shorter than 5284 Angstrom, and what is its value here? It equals 0.97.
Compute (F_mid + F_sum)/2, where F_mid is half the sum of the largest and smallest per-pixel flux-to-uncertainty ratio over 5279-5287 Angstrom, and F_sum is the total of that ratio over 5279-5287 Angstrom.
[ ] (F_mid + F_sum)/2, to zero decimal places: 205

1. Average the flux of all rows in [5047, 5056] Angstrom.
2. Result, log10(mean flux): 1.10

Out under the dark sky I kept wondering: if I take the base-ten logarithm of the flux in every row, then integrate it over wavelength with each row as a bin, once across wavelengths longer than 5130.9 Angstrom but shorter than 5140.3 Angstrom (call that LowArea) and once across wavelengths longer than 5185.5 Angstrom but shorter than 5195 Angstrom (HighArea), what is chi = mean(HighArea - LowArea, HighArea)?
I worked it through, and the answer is 5.2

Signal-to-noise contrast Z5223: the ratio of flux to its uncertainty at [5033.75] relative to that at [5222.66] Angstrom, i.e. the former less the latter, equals -3.7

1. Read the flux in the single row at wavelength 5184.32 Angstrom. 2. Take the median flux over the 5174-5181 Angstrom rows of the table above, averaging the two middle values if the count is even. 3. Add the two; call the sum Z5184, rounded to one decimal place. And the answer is 23.8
